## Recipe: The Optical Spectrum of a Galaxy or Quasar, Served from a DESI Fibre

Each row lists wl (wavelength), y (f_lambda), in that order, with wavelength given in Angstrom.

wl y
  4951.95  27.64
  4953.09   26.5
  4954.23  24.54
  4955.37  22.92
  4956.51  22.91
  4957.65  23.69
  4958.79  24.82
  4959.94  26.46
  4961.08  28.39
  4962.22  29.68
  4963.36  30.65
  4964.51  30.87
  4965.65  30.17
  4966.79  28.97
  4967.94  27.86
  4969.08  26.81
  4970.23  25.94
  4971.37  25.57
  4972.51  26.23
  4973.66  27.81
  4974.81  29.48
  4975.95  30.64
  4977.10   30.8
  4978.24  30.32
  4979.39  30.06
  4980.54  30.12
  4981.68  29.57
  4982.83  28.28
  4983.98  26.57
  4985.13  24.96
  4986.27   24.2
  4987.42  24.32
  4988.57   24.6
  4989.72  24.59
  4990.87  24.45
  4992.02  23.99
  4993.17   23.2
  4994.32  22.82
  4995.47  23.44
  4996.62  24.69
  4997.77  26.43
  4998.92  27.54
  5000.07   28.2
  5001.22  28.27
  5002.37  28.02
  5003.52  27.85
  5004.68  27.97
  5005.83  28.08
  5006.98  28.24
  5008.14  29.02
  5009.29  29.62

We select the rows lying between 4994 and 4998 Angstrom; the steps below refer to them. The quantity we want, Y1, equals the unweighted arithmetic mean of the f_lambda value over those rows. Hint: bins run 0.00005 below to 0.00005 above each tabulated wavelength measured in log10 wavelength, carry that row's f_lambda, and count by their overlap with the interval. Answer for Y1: 24.3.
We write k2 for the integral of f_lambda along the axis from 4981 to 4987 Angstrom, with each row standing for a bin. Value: 160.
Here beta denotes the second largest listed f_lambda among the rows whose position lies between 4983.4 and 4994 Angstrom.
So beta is 24.96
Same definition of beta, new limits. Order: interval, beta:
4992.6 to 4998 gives 24.69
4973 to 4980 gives 30.64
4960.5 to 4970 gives 30.65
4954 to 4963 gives 28.39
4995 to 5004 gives 28.2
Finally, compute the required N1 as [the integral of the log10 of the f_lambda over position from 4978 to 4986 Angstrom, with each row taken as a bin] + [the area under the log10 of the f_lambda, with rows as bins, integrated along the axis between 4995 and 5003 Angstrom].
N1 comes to 23.02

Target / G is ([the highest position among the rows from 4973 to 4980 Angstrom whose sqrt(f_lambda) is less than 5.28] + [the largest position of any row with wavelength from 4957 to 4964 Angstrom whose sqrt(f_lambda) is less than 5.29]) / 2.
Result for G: 4966.8 Angstrom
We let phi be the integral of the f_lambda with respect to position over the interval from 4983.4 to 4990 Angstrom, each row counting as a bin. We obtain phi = 164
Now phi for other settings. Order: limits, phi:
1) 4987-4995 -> 192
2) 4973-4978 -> 148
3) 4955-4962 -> 176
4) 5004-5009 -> 142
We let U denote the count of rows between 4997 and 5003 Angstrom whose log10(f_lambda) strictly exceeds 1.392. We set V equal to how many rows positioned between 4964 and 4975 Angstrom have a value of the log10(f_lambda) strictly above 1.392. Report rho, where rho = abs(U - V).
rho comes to 5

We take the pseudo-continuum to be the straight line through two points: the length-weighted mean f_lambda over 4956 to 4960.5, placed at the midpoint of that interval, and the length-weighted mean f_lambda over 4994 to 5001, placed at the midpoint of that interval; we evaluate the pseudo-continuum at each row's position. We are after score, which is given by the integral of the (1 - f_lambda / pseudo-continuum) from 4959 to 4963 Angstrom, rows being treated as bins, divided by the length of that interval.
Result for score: -0.14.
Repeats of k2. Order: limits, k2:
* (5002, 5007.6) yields 157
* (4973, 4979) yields 178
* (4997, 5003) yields 166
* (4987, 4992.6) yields 136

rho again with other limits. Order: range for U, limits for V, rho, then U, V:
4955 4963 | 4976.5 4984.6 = 3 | 4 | 7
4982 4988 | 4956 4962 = 0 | 3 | 3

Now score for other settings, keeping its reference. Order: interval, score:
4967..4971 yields -0.09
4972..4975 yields -0.11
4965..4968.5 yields -0.17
